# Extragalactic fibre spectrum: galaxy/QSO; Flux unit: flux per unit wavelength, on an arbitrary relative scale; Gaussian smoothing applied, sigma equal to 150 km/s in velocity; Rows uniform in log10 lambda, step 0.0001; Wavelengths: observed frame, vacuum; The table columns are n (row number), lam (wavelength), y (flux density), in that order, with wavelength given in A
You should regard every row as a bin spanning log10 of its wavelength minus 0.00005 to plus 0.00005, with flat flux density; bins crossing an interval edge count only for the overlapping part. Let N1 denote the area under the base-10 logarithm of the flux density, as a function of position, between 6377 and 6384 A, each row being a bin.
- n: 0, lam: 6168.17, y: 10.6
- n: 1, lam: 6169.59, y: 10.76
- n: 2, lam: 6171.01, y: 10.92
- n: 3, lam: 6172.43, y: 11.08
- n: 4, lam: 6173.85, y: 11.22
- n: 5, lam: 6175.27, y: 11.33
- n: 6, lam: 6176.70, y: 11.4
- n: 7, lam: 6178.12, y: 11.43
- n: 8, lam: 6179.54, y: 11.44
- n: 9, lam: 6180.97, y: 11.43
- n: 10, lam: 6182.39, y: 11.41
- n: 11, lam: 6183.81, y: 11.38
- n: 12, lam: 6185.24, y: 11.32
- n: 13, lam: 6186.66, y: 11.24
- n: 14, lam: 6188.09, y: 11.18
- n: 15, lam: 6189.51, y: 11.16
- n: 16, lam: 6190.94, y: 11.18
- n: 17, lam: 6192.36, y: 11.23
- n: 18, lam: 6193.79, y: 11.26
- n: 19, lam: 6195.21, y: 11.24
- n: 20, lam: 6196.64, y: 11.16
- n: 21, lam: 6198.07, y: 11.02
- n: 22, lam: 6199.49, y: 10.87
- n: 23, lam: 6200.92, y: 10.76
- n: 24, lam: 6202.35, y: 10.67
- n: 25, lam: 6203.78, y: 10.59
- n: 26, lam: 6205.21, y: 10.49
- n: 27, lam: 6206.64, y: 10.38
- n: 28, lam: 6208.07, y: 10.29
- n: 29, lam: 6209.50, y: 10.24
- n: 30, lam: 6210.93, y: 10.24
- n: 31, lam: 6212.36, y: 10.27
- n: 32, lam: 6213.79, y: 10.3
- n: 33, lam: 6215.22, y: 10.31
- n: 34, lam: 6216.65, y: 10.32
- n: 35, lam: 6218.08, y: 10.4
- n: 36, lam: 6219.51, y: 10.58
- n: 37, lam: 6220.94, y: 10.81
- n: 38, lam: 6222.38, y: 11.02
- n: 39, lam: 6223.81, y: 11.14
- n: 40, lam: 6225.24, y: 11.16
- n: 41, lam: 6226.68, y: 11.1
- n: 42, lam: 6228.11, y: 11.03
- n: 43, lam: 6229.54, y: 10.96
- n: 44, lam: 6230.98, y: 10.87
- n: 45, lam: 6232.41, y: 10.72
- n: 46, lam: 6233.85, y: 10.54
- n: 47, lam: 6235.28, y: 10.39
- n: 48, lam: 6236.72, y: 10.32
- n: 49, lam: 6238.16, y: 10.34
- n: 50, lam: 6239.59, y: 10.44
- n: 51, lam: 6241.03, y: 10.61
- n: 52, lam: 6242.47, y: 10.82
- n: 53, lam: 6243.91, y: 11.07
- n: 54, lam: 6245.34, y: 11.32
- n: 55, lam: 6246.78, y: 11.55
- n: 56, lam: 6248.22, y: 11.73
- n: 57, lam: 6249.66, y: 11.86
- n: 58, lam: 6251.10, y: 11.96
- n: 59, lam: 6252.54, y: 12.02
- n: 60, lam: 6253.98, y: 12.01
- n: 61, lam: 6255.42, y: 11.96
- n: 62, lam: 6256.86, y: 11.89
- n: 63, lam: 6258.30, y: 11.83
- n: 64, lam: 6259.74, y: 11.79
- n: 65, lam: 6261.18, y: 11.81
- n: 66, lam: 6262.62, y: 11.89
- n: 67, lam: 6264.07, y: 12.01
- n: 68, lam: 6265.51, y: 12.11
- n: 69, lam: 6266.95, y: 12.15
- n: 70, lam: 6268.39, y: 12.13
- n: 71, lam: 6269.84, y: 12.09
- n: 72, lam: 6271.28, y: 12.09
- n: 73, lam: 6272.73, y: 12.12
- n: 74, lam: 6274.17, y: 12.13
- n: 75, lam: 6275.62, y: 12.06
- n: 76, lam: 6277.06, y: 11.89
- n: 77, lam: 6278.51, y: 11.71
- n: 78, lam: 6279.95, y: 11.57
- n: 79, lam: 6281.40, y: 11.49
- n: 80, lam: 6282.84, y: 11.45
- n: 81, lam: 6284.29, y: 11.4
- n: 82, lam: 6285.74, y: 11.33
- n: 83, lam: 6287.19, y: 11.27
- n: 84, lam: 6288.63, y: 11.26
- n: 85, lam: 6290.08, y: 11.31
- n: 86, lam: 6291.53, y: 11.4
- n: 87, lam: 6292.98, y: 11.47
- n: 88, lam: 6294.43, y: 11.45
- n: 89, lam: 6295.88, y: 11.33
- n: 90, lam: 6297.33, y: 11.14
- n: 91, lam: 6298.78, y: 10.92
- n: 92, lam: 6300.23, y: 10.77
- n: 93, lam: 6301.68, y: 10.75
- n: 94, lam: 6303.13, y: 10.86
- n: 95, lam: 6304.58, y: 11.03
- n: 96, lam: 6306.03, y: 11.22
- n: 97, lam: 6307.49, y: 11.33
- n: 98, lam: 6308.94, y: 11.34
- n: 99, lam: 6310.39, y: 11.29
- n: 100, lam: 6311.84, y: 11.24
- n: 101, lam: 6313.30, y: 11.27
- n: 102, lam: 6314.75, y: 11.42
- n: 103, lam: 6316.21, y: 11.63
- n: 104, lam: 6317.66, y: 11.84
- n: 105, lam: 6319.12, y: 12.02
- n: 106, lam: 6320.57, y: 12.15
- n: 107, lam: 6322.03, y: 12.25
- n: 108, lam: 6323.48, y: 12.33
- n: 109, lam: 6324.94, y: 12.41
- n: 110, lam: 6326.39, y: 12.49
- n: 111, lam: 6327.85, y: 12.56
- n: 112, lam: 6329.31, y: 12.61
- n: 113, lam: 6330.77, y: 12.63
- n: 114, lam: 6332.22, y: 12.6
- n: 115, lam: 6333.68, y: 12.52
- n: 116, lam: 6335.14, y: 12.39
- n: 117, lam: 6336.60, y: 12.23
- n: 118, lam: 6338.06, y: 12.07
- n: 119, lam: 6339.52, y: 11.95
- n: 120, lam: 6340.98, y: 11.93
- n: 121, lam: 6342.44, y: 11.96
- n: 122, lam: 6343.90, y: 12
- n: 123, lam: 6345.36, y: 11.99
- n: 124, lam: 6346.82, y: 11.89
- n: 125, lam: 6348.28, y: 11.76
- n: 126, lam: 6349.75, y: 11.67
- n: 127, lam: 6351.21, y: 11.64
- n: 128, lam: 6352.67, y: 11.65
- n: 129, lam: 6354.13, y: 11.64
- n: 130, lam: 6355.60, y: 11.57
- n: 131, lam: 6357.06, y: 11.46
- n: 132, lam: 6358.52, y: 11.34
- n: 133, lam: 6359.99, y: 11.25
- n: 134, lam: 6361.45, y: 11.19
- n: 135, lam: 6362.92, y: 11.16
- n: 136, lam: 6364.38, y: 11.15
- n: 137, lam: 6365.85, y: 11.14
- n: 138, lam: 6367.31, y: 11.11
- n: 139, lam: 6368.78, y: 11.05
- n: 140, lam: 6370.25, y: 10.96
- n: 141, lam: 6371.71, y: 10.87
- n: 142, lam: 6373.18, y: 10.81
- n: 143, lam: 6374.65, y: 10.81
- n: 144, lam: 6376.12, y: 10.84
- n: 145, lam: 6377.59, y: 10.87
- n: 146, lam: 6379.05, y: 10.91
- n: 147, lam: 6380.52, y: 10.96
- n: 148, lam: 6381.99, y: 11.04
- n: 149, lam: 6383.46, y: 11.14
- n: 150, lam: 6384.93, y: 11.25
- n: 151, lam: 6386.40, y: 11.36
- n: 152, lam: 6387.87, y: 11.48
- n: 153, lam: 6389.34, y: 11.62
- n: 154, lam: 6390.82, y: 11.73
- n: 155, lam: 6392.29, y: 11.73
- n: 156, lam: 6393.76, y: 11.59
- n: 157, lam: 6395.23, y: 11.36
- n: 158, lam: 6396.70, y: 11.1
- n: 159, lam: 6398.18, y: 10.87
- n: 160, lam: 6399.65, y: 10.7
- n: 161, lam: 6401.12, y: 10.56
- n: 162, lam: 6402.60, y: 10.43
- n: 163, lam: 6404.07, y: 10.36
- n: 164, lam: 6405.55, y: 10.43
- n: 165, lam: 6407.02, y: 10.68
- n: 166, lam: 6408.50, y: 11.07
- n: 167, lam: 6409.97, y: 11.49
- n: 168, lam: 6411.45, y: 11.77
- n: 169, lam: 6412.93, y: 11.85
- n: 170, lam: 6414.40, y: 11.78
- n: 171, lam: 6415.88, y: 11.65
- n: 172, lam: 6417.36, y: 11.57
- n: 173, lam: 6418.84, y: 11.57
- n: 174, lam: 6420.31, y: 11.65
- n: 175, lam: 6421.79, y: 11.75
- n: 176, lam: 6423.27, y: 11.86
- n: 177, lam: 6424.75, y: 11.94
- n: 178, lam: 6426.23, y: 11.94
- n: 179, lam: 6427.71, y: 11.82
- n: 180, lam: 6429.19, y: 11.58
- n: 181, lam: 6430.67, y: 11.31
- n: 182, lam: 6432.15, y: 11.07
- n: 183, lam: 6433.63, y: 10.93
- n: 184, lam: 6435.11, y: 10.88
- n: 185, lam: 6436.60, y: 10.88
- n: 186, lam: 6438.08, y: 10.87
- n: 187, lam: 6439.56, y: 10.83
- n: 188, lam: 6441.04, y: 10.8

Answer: 7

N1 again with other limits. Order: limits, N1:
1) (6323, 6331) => 9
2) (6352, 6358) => 6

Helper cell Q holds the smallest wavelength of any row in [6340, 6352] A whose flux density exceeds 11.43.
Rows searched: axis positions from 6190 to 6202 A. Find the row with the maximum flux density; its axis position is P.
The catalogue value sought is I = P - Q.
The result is -147.2 A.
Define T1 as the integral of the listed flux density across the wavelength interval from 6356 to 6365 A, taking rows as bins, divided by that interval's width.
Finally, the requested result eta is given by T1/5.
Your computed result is 2.256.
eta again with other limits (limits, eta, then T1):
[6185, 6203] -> 2.219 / 11.1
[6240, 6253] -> 2.279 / 11.4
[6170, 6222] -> 2.181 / 10.9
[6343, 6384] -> 2.257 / 11.3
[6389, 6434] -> 2.270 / 11.3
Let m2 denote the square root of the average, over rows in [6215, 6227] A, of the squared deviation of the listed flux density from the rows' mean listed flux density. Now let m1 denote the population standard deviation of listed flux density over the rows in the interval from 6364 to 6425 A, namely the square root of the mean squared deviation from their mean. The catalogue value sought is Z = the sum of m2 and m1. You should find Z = 0.8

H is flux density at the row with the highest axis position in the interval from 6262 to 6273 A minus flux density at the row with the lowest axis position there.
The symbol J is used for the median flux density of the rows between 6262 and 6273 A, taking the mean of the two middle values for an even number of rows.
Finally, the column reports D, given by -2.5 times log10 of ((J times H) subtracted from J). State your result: -2.42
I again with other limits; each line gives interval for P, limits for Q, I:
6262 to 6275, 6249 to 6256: 17.3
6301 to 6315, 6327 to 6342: -13.1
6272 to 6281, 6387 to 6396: -113.7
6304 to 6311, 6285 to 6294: 16.0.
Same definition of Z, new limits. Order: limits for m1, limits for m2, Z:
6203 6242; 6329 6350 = 0.6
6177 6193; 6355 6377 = 0.3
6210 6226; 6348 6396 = 0.7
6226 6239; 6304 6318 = 0.5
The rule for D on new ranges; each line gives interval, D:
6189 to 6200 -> -2.90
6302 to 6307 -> -2.12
